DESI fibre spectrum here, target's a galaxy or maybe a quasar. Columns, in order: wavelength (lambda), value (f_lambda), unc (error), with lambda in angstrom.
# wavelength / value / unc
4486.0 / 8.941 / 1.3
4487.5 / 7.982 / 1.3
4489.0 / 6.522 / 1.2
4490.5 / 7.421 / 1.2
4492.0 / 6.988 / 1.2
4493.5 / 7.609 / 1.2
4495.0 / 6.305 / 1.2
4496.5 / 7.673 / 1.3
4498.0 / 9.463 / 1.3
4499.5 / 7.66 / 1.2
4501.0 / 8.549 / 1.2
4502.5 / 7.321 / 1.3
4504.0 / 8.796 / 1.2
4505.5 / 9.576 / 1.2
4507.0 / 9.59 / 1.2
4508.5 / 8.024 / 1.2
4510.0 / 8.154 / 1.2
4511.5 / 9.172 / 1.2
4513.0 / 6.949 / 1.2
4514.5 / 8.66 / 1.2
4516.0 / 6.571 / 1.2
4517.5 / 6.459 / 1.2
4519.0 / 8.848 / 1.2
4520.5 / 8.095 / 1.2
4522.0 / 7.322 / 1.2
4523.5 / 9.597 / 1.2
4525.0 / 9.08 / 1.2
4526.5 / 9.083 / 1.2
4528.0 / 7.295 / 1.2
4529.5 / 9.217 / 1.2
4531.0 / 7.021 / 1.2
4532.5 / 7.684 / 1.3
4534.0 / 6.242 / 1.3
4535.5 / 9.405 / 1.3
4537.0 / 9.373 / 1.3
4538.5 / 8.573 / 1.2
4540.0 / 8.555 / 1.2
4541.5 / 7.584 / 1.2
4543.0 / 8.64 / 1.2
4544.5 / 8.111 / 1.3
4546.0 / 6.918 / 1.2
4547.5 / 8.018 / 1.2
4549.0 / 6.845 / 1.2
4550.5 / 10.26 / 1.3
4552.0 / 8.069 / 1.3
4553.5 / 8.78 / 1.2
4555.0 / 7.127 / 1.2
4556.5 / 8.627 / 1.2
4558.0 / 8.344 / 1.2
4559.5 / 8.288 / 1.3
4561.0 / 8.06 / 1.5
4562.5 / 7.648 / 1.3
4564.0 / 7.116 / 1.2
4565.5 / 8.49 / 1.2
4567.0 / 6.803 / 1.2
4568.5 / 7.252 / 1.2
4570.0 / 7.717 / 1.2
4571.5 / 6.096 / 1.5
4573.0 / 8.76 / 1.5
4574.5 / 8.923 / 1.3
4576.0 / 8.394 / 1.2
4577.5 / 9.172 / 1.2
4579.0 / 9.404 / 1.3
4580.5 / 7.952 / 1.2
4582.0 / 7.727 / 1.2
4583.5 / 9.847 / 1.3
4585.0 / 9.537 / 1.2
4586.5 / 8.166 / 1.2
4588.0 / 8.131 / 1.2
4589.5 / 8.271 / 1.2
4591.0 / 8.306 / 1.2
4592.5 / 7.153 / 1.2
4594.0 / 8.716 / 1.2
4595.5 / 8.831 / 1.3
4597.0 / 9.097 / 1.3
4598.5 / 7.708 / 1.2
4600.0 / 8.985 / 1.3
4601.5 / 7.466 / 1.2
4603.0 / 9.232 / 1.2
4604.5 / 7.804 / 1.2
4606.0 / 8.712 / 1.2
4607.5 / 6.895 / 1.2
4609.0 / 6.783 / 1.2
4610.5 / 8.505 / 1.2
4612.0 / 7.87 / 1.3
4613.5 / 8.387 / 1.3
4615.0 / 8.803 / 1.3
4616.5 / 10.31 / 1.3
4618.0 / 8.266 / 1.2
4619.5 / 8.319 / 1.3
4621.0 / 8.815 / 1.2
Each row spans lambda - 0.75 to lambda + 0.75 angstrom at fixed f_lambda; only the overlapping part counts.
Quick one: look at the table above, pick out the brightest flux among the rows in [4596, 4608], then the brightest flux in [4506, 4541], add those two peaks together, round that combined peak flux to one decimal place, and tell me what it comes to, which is 18.8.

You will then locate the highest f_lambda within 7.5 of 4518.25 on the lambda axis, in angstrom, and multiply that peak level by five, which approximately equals 48.0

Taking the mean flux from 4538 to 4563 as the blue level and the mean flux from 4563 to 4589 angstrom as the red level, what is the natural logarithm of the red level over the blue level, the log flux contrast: 0.007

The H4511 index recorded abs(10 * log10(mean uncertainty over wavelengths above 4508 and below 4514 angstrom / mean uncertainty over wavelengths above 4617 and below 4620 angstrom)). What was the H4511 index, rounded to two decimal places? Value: 0.18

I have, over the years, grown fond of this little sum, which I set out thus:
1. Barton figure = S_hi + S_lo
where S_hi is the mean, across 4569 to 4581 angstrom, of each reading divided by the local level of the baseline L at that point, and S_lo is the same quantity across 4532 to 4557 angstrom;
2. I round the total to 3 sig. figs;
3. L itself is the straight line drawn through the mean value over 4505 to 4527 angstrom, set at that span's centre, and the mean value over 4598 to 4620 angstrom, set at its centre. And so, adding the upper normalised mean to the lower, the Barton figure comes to 1.98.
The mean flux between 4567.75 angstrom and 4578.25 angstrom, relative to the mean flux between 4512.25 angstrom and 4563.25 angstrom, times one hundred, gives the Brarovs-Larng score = 99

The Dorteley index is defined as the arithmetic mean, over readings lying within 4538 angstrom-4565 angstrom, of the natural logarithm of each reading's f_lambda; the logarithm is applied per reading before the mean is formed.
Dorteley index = 2.09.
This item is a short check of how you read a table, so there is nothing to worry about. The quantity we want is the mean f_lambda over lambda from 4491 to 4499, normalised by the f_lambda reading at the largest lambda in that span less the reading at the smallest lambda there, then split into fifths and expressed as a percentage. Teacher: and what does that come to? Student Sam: 61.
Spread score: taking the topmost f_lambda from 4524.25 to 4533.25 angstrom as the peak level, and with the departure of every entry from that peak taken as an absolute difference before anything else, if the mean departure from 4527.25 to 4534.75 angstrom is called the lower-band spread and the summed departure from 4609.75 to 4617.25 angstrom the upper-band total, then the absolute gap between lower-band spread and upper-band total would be 2.7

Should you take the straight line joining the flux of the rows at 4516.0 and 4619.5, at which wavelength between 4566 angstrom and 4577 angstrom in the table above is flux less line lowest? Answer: 4571.5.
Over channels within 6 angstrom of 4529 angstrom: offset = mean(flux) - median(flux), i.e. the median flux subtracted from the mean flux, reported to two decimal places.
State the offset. -0.23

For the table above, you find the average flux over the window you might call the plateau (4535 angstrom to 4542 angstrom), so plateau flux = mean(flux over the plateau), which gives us 8.7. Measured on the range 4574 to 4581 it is 8.8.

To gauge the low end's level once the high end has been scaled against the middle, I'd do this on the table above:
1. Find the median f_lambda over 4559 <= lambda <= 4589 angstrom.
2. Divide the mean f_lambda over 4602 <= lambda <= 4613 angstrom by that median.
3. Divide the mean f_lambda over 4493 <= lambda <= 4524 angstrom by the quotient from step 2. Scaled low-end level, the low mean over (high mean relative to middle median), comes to 8.3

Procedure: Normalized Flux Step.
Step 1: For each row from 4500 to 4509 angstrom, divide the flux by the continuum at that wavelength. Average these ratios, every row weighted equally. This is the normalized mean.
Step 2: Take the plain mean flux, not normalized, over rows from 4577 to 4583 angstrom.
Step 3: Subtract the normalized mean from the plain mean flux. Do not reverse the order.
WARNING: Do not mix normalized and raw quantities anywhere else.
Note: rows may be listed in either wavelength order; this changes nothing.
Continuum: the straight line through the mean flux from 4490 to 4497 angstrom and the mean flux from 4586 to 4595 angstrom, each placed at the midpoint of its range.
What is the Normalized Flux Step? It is 7.4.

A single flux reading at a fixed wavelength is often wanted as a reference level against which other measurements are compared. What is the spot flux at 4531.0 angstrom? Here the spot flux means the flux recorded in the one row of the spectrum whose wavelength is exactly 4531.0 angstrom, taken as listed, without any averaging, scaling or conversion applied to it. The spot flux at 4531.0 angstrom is 7.021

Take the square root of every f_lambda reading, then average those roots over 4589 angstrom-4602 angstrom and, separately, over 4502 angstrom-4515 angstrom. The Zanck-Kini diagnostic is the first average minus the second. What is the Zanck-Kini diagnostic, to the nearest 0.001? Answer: -0.031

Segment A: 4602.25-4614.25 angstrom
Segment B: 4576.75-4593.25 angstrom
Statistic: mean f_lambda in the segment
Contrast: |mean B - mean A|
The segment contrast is 0.49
